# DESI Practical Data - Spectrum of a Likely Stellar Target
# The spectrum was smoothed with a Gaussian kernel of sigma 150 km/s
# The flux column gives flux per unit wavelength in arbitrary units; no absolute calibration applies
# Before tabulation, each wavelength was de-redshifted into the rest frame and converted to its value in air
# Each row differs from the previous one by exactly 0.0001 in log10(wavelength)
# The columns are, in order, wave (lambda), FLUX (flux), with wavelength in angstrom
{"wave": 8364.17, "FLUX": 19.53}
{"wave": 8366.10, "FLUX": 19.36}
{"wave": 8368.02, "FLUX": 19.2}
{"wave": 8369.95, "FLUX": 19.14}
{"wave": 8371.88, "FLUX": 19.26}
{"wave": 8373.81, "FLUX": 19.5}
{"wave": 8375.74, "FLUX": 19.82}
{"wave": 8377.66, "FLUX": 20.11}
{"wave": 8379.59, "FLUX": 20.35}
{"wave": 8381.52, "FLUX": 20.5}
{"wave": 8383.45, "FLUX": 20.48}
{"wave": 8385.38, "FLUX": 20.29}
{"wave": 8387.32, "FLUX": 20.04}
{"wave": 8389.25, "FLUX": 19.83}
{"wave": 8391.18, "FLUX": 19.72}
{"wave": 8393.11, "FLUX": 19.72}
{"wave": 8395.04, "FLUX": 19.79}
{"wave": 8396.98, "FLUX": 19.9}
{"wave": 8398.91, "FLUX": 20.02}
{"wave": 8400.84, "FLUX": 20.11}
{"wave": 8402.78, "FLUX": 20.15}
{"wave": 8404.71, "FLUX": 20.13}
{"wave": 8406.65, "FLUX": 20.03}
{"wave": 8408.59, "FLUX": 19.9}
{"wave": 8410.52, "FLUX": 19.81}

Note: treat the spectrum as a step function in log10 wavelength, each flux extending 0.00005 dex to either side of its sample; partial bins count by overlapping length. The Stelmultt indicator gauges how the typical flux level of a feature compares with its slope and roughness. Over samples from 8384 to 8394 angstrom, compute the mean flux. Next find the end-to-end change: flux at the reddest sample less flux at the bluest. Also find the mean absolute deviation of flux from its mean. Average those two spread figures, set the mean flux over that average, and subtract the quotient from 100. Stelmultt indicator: 207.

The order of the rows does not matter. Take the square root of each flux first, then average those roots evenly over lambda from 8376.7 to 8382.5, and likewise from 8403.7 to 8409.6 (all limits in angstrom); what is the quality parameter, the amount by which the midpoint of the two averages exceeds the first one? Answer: -0.017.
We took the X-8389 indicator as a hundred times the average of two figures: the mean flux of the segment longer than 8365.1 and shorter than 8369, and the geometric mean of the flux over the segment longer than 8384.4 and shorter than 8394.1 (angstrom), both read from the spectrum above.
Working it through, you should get 1960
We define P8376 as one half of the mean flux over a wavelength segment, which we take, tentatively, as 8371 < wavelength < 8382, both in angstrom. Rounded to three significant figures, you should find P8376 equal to 9.96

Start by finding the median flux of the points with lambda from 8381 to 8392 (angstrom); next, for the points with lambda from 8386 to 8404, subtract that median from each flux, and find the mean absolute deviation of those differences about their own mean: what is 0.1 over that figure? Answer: 0.70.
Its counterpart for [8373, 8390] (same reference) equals 0.37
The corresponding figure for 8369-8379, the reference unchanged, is 0.31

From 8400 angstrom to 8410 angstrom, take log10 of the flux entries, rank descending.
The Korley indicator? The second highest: 1.304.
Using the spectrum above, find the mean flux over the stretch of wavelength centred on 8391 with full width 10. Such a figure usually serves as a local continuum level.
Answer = 19.8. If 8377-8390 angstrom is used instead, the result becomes 20.2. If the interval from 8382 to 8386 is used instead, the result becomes 20.4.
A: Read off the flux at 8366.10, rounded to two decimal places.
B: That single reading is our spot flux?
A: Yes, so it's 19.36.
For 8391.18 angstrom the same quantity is 19.72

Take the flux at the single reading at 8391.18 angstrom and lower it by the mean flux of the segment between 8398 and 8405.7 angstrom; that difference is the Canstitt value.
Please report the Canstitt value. -0.38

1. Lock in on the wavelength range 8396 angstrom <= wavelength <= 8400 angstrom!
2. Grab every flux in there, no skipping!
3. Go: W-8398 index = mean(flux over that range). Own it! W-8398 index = 20.0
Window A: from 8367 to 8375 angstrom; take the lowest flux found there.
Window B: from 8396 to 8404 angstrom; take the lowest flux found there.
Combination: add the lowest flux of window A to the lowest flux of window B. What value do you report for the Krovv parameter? 39.0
